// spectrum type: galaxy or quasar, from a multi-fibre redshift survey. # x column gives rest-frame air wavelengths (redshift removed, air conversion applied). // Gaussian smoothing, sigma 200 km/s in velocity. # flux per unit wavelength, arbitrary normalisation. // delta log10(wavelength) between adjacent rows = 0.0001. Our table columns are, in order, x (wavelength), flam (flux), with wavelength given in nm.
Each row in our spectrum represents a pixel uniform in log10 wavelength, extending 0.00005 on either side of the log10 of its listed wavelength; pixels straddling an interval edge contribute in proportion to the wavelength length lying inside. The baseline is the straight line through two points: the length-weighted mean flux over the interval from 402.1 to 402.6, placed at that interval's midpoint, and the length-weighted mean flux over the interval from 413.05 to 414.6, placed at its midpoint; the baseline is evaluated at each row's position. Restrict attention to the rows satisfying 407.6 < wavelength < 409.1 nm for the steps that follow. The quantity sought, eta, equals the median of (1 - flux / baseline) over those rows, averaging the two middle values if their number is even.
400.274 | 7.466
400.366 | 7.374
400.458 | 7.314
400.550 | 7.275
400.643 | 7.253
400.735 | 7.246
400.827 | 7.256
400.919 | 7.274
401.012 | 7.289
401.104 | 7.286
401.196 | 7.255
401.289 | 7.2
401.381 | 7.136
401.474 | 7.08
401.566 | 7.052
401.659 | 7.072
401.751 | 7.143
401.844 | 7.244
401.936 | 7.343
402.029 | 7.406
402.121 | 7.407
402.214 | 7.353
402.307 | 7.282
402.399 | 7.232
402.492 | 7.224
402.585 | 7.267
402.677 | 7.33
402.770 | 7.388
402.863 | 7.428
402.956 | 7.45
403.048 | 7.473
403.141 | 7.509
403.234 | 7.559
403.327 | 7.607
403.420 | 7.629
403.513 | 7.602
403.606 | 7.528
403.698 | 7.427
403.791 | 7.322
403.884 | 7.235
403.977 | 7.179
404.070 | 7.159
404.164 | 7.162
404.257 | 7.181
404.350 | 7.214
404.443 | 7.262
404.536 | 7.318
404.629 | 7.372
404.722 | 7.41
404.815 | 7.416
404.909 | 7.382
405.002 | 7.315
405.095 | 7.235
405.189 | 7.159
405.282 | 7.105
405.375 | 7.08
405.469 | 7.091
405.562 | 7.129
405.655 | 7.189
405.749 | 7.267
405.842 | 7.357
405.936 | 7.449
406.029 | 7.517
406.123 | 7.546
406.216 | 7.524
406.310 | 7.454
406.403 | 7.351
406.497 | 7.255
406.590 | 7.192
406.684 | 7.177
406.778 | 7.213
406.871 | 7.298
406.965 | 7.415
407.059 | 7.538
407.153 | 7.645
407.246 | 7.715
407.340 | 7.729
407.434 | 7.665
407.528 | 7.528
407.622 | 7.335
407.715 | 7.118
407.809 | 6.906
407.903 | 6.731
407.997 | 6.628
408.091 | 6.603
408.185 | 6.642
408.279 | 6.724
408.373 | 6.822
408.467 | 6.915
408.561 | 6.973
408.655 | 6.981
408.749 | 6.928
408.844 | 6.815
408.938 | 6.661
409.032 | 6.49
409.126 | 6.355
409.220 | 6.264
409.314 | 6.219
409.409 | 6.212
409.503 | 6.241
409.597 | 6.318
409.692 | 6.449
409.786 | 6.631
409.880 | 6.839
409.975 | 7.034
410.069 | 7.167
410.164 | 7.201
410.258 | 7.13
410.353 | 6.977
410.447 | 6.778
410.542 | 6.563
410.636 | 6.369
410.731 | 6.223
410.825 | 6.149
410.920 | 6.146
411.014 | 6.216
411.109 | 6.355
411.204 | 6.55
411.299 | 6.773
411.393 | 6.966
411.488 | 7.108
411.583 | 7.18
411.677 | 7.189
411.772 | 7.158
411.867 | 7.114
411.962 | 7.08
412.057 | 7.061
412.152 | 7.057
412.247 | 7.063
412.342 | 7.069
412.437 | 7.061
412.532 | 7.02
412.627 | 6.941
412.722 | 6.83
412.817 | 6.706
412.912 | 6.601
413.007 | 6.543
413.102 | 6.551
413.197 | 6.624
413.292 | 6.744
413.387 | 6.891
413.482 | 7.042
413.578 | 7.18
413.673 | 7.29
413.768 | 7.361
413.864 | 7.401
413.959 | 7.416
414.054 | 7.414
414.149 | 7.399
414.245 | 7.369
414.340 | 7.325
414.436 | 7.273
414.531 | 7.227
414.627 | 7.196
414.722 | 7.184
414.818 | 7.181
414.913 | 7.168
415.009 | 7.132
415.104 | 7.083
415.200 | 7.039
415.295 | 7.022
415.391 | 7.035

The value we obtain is 0.05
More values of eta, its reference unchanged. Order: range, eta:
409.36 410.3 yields 0.06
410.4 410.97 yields 0.12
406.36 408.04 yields -0.01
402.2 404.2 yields -0.01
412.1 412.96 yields 0.02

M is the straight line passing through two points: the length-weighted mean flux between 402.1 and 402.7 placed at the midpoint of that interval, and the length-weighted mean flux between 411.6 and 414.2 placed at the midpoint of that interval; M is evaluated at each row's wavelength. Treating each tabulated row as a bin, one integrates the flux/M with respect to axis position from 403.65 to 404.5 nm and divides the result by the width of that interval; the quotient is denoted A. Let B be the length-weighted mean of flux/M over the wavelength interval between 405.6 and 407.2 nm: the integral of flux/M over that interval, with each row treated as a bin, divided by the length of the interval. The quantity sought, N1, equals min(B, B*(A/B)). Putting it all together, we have 1.00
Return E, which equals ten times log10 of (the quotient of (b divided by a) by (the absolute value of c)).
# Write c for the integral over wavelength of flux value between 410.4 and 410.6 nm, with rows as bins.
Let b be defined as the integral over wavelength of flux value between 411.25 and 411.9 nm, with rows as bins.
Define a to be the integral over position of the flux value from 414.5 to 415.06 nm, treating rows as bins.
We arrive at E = -0.7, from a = 4.0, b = 4.6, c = 1.3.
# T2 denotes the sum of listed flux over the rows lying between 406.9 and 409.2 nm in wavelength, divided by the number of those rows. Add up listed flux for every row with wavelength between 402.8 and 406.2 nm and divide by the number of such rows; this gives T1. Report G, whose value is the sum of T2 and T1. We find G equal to 14.38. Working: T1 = 7.34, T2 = 7.04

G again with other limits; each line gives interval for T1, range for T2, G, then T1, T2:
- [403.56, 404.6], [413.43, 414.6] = 14.58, 7.27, 7.31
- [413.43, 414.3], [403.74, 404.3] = 14.53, 7.32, 7.21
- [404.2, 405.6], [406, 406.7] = 14.62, 7.24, 7.38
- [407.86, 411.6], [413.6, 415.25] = 13.92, 6.66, 7.26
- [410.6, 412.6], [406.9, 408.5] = 13.96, 6.81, 7.16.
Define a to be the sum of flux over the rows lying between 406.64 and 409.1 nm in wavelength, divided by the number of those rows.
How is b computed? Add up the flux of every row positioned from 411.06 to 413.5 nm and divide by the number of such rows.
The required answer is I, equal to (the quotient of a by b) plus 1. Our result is 2.03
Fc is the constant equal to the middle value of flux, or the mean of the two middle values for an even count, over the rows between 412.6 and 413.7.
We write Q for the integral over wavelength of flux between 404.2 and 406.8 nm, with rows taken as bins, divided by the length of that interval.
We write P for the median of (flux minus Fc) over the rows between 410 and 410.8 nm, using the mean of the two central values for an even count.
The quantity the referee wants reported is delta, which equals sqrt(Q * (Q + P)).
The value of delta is 7.34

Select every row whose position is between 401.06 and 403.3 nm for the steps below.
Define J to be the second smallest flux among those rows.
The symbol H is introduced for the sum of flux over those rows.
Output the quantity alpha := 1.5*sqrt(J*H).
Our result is 52.8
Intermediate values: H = 175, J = 7.072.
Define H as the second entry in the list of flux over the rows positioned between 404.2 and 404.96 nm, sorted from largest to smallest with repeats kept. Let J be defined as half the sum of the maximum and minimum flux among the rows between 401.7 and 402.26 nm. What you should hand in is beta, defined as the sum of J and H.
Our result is 14.7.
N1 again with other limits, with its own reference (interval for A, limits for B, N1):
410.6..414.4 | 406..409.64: 0.98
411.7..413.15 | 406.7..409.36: 0.98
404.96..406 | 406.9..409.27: 0.98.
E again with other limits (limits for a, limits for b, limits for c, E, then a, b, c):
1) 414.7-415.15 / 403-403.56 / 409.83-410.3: -4.0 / 3.2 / 4.2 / 3.3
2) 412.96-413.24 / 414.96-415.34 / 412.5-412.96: -3.3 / 1.8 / 2.7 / 3.1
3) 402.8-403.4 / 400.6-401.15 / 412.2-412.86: -7.1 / 4.5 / 4.0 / 4.6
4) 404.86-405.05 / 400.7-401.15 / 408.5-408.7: 2.3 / 1.4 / 3.3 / 1.4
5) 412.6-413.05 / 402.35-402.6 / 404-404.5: -7.8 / 3.0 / 1.8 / 3.6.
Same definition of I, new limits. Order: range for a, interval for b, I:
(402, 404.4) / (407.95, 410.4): 2.10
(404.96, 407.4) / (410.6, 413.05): 2.08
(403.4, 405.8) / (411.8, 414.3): 2.04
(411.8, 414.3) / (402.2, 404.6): 1.96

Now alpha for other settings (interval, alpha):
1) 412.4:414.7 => 50.0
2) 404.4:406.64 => 52.9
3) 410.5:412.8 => 47.5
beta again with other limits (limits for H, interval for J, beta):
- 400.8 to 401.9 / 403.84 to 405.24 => 14.6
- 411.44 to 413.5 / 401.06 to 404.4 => 14.5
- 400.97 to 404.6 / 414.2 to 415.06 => 14.9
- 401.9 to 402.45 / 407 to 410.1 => 14.4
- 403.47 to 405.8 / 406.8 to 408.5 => 14.7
